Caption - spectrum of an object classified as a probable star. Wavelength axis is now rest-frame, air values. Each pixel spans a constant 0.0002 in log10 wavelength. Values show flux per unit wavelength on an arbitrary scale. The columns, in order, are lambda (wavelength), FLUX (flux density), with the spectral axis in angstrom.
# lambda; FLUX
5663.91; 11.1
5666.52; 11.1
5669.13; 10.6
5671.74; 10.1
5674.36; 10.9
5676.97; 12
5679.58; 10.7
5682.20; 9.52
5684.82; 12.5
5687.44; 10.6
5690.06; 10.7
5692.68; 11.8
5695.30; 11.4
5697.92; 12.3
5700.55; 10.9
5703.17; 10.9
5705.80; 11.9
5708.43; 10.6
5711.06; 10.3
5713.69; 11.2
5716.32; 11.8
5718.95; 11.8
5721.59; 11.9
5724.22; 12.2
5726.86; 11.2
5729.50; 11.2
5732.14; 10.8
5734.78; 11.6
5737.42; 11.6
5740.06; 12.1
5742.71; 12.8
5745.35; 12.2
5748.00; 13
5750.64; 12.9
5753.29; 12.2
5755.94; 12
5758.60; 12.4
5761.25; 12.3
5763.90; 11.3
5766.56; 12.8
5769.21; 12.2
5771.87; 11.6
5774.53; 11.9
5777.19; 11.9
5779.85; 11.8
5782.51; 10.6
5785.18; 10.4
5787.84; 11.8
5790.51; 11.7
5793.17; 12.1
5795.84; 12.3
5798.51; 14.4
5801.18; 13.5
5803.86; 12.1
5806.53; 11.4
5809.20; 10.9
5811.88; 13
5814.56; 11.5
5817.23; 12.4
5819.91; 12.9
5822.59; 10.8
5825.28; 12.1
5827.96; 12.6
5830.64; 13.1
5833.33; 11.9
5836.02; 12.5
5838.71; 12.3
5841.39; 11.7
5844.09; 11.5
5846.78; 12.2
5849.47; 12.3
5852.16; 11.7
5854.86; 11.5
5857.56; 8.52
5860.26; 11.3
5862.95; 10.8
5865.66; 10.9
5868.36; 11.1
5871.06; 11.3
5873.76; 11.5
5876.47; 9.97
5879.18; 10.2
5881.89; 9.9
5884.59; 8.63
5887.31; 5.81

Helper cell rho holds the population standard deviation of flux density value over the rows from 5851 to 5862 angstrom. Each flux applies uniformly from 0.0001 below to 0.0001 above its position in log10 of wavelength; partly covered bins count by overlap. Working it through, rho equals 1.3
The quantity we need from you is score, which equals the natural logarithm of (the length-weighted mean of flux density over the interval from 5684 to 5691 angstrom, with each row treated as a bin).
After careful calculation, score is 2.42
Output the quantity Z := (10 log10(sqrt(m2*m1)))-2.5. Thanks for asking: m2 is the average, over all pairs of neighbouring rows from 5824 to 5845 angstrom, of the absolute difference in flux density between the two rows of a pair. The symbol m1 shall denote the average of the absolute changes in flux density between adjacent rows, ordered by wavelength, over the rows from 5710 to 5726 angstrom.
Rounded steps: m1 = 0.38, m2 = 0.54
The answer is -5.9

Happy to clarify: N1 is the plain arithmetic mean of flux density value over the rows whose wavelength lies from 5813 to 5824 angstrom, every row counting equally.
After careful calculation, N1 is 11.9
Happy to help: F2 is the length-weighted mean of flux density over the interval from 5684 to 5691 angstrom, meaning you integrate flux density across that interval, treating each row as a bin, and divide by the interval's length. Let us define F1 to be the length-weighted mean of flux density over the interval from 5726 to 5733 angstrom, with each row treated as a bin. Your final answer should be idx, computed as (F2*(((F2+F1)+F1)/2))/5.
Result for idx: 37.4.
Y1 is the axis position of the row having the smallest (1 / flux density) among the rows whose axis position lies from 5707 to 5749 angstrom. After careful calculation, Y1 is 5748.00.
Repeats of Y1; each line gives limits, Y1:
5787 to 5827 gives 5798.51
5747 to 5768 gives 5748.00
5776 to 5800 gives 5798.51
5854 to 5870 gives 5854.86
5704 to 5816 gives 5798.51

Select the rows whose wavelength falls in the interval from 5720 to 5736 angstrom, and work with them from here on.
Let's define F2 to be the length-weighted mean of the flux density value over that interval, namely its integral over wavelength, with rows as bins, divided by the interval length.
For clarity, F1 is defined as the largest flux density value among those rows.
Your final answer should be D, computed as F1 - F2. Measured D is 0.717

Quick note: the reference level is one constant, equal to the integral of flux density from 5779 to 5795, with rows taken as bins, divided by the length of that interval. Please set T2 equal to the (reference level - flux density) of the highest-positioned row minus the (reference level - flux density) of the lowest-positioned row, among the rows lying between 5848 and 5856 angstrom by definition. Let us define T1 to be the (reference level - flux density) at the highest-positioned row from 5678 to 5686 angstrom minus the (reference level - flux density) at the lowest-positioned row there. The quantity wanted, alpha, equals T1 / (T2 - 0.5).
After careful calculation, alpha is -6.0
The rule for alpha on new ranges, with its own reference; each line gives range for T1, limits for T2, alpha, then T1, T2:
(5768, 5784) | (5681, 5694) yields -0.6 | 1.6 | -2.3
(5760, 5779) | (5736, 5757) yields -0.4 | 0.4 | -0.4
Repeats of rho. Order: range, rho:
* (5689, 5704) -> 0.6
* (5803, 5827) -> 0.8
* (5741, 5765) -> 0.5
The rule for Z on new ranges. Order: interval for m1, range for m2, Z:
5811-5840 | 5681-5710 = -2.4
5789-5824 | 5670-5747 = -2.8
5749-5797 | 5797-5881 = -4.2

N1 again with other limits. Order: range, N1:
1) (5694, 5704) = 11.4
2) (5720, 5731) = 11.6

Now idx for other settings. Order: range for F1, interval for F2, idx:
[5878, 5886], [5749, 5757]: 39.1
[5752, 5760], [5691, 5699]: 42.6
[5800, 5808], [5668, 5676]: 37.2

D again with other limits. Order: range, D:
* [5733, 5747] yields 0.759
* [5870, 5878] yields 0.611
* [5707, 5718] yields 0.784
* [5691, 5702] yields 0.732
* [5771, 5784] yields 0.359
